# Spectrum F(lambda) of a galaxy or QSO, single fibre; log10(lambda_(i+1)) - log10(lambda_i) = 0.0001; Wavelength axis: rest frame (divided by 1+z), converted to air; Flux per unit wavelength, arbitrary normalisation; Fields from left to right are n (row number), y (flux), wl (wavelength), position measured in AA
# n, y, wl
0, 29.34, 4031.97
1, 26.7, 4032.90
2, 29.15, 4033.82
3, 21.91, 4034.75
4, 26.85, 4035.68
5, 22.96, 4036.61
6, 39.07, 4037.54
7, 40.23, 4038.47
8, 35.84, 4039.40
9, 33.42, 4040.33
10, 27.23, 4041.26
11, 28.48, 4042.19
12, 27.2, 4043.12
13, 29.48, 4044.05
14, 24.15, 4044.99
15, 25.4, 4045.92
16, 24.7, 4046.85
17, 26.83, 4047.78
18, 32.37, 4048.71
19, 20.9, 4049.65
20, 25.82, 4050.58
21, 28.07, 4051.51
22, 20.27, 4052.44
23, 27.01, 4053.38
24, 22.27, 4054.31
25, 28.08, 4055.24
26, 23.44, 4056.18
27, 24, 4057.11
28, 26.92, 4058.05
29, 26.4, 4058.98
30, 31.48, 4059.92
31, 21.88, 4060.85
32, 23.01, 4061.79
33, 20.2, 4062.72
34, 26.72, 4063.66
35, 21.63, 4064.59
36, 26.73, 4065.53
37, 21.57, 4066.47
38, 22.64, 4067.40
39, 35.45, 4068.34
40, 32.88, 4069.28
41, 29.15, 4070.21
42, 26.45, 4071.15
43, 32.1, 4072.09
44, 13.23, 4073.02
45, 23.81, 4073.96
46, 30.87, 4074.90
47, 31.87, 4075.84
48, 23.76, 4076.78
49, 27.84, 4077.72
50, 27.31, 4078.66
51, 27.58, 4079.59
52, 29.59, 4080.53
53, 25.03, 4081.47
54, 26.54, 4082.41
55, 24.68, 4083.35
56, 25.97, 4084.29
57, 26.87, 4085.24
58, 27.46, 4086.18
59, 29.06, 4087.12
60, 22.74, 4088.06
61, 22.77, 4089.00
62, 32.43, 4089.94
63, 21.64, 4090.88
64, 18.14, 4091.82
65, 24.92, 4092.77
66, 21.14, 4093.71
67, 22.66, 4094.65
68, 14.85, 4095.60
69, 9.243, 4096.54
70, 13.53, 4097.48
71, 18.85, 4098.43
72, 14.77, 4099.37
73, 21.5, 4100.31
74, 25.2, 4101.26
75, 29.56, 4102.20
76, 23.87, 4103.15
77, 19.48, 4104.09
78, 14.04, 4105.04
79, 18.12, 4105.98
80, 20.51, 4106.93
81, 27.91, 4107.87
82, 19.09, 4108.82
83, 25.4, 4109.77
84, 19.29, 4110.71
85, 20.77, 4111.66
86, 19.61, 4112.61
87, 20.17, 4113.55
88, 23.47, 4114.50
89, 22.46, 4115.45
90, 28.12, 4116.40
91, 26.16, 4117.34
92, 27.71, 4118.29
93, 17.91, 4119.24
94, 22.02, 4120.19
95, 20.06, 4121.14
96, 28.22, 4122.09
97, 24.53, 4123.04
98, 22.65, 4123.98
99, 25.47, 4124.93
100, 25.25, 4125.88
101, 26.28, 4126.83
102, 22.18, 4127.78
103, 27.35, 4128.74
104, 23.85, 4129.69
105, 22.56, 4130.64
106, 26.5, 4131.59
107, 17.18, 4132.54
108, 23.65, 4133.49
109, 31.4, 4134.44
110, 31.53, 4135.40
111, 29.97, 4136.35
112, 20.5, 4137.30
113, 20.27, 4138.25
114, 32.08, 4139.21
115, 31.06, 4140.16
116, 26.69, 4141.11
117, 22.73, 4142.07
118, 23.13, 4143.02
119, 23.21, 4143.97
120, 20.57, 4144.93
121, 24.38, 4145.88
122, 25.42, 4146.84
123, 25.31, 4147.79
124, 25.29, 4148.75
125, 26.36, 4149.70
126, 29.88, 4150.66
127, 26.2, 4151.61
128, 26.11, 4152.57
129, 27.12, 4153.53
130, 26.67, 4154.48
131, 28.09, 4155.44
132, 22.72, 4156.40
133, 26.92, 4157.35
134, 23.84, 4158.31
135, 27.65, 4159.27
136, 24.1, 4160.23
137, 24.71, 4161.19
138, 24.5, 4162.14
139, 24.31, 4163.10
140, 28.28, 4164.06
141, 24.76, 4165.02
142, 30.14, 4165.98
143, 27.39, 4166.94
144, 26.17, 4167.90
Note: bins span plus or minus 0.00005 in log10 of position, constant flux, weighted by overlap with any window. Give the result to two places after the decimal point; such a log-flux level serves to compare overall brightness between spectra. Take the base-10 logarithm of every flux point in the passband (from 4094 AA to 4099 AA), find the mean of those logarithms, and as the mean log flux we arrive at 1.18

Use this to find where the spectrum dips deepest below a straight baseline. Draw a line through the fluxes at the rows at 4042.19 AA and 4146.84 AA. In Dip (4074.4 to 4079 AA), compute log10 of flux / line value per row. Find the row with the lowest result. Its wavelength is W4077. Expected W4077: 4076.78 AA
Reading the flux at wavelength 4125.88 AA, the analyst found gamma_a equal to 25.25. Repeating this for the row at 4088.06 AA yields 22.74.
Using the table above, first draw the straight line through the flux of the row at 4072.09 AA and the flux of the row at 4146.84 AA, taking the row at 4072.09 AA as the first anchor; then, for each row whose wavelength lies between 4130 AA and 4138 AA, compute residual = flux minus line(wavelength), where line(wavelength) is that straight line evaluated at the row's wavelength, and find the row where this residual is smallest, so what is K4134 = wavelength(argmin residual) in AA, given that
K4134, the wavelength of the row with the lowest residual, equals 4132.54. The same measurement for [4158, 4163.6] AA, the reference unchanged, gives 4158.31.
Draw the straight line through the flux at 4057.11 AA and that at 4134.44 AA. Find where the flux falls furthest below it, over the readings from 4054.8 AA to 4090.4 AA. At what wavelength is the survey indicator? 4073.02 AA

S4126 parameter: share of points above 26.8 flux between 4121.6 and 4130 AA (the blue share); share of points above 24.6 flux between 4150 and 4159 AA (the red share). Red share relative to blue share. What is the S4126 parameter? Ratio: 3.5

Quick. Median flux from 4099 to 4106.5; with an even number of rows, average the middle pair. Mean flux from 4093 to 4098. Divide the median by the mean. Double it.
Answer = 2.5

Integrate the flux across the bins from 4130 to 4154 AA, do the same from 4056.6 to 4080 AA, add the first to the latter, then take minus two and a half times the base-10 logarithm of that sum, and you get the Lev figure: -7.72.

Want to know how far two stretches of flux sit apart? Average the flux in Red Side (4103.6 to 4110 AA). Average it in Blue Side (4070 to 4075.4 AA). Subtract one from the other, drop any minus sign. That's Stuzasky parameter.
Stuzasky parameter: 5.3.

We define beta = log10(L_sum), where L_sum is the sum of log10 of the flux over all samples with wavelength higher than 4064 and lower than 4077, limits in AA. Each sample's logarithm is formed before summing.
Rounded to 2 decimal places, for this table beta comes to 1.30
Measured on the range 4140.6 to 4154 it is 1.29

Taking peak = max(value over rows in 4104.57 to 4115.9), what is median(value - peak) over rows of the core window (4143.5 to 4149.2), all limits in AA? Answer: -3.1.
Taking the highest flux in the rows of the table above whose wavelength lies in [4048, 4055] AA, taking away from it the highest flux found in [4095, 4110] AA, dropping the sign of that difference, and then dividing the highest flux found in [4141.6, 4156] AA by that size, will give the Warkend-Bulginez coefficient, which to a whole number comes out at 11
